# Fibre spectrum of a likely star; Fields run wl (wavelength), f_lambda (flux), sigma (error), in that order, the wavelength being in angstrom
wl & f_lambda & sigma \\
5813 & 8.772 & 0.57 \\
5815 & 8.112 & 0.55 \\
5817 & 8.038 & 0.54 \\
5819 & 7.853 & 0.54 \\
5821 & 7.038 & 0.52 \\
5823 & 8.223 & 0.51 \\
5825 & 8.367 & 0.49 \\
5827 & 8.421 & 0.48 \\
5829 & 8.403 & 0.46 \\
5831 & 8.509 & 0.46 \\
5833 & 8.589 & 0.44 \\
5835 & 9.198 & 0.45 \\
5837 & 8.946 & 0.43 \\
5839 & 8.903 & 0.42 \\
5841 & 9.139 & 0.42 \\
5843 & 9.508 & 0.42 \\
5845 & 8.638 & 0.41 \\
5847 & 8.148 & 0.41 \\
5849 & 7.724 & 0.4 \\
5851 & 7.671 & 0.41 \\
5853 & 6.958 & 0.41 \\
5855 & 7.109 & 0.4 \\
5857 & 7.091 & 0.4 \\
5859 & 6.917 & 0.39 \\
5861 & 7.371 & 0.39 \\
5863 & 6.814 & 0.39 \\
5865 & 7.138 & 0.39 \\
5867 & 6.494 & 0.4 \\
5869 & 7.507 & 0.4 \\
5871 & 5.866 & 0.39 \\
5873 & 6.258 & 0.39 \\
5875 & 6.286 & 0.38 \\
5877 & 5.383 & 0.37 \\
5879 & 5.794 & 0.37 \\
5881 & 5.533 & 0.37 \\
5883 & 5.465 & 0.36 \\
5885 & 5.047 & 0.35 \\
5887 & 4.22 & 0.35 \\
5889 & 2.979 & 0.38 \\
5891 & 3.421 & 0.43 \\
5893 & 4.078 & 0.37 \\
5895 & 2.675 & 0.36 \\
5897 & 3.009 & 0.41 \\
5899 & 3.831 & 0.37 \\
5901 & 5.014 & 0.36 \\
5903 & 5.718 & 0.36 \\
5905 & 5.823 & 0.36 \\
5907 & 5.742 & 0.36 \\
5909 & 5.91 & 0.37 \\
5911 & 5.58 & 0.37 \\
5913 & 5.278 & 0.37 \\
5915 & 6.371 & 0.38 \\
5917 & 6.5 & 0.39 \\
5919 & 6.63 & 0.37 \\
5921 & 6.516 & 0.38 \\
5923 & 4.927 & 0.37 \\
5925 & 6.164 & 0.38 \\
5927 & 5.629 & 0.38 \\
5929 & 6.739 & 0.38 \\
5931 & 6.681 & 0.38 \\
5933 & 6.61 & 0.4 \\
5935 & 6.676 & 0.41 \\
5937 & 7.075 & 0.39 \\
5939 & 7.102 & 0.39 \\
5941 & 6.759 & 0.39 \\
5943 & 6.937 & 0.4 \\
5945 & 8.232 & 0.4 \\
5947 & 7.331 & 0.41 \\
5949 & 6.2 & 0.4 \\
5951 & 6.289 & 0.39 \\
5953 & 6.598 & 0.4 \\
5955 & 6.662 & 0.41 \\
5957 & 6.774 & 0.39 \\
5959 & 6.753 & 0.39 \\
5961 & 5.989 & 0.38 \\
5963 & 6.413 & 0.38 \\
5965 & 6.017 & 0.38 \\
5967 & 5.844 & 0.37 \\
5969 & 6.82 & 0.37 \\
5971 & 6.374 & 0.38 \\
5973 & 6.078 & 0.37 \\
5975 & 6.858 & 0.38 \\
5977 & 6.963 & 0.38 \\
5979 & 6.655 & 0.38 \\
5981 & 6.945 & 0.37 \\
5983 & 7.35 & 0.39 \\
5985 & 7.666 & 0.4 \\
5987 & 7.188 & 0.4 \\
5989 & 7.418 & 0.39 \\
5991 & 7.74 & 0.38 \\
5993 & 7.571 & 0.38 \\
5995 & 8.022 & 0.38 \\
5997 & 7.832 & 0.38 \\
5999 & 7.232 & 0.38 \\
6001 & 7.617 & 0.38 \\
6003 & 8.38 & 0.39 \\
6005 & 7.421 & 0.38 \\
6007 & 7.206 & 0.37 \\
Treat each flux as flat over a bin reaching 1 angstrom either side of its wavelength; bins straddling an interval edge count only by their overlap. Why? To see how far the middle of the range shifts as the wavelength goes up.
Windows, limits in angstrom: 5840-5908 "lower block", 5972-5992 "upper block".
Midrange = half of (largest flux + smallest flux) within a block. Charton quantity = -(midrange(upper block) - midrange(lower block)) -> -1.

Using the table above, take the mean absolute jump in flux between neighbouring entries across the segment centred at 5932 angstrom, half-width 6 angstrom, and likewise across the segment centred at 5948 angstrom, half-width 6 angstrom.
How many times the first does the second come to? 2.19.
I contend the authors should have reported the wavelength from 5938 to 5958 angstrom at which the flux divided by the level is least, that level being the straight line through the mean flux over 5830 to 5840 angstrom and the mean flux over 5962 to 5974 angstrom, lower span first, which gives 5949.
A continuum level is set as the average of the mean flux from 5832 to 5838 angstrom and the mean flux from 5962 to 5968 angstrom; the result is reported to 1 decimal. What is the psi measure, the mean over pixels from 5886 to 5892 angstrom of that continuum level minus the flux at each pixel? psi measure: 4.0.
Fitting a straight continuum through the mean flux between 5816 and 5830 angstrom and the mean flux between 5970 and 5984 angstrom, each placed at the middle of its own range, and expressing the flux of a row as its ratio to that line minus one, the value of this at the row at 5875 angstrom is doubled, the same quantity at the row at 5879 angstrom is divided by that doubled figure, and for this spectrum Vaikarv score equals 0.7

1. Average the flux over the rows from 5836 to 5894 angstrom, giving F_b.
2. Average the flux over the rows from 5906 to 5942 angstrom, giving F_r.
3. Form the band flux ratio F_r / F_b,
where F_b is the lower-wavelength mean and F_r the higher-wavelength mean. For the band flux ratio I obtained 0.95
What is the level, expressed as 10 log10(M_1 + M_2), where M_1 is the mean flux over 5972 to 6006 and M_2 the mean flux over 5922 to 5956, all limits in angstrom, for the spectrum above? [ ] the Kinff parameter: 11.5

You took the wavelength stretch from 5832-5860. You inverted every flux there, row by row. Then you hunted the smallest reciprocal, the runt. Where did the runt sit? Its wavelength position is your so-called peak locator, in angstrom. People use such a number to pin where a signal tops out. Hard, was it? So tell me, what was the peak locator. 5843 angstrom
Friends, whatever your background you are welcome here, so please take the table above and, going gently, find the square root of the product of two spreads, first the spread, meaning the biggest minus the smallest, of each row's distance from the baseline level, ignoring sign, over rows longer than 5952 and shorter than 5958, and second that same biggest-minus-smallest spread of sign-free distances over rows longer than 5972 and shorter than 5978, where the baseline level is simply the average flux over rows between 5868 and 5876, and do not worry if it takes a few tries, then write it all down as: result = 0.1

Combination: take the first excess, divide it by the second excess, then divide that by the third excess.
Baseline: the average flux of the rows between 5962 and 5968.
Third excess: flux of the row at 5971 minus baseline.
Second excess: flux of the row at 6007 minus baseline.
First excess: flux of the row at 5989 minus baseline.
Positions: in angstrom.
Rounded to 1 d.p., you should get 4.2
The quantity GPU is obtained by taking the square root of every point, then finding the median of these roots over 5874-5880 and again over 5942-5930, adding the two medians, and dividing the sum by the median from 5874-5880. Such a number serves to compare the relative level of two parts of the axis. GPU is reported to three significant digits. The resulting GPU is 2.08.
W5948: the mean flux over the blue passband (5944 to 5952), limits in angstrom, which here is 7.0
